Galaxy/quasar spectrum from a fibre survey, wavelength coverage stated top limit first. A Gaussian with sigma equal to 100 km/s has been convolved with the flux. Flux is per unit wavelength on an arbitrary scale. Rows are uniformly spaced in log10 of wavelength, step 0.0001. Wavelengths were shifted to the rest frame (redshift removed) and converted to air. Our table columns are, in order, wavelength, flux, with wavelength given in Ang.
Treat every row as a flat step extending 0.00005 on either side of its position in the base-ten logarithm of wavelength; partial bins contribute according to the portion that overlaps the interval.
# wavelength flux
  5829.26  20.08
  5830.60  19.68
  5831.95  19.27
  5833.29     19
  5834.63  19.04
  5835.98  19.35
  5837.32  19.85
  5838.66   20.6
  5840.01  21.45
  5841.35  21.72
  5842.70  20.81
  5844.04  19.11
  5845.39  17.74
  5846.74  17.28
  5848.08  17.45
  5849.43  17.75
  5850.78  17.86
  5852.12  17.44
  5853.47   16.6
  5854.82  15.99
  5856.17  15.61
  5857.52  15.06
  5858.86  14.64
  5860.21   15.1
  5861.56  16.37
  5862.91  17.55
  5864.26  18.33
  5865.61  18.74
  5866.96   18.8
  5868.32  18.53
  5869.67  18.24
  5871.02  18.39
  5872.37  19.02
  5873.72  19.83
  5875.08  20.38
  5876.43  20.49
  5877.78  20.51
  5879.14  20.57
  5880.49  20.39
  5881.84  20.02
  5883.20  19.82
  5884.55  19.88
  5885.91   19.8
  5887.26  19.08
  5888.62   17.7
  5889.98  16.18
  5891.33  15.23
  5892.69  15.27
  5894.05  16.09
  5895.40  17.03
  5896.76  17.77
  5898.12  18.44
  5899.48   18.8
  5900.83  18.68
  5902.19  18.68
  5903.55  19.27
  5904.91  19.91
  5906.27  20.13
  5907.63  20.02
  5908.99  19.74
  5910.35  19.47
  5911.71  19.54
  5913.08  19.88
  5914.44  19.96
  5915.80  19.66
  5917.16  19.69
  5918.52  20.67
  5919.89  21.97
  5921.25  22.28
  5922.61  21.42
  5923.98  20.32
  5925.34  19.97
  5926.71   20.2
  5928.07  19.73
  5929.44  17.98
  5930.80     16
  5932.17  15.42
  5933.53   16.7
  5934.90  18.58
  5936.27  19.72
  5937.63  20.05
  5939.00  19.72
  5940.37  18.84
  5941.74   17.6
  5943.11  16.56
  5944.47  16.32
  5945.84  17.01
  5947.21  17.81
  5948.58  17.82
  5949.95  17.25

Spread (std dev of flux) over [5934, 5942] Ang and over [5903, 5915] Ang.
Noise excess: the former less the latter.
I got 0.6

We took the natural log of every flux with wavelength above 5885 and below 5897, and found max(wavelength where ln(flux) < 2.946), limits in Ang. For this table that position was 5896.76 Ang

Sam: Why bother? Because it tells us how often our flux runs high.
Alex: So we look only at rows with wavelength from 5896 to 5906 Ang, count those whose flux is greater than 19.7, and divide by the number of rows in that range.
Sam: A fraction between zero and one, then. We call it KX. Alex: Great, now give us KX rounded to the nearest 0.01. 0.14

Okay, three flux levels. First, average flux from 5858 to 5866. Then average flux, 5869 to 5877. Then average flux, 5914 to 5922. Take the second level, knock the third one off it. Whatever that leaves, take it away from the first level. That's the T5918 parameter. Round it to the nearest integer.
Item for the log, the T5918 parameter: 18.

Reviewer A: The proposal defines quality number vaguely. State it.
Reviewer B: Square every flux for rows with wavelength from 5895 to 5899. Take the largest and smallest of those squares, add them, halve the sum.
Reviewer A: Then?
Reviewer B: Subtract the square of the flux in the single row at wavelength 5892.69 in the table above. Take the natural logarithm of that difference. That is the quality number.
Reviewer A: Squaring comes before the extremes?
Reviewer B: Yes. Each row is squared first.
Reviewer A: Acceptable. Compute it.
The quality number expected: 4.4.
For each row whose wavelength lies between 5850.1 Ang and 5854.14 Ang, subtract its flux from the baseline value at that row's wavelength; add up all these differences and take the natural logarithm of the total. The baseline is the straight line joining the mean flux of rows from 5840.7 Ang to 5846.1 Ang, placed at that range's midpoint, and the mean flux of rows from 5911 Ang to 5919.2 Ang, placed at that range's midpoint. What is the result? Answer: 2.0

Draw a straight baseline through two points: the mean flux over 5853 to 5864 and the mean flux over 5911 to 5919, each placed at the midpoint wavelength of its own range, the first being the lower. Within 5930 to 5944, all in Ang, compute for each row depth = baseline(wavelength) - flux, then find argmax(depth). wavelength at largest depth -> 5932.17 Ang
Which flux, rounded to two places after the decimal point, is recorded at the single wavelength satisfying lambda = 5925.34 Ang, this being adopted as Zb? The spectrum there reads 19.97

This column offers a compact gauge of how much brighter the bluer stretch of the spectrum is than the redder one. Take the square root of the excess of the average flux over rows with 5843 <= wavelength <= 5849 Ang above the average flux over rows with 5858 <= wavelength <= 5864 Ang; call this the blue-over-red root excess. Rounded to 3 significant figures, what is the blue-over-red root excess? 1.41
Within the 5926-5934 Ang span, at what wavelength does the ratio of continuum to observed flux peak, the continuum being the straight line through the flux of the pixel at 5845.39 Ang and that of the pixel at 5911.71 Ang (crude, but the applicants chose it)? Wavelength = 5932.17 Ang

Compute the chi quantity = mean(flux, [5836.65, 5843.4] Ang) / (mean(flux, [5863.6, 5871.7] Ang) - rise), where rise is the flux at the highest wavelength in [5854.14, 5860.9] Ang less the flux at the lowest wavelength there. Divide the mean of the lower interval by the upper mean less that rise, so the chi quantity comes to 1.08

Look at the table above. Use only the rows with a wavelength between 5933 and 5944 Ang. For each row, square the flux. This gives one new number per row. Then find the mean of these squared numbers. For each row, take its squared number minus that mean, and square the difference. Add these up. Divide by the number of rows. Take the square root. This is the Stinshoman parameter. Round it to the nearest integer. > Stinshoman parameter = 47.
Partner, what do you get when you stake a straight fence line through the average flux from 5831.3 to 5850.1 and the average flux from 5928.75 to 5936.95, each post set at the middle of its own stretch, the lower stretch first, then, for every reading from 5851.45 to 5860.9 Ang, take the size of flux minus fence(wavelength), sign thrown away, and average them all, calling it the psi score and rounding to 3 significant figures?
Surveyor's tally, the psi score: 3.22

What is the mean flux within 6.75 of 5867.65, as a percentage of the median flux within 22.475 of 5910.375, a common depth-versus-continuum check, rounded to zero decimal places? 94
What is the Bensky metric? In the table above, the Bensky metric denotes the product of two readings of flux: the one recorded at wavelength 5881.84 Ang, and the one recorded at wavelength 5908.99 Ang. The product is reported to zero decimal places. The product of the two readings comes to 395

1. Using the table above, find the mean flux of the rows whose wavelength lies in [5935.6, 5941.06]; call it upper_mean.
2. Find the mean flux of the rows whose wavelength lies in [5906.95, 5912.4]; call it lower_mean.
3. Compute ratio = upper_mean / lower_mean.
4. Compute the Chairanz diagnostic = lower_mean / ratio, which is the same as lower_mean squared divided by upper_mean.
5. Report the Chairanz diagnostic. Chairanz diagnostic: 19.8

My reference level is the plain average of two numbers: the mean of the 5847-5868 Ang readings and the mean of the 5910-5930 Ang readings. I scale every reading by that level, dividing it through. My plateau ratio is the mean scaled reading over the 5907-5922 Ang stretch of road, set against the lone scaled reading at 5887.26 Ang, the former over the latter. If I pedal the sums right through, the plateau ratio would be 1.06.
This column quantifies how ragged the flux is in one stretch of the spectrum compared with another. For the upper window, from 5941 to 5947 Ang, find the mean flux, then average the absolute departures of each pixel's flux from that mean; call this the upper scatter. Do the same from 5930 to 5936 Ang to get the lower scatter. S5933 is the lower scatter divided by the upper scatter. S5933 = 2.2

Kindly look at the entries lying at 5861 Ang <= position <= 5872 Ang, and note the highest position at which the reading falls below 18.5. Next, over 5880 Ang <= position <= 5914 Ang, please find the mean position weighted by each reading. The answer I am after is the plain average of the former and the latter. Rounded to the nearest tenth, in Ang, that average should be 5884.0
